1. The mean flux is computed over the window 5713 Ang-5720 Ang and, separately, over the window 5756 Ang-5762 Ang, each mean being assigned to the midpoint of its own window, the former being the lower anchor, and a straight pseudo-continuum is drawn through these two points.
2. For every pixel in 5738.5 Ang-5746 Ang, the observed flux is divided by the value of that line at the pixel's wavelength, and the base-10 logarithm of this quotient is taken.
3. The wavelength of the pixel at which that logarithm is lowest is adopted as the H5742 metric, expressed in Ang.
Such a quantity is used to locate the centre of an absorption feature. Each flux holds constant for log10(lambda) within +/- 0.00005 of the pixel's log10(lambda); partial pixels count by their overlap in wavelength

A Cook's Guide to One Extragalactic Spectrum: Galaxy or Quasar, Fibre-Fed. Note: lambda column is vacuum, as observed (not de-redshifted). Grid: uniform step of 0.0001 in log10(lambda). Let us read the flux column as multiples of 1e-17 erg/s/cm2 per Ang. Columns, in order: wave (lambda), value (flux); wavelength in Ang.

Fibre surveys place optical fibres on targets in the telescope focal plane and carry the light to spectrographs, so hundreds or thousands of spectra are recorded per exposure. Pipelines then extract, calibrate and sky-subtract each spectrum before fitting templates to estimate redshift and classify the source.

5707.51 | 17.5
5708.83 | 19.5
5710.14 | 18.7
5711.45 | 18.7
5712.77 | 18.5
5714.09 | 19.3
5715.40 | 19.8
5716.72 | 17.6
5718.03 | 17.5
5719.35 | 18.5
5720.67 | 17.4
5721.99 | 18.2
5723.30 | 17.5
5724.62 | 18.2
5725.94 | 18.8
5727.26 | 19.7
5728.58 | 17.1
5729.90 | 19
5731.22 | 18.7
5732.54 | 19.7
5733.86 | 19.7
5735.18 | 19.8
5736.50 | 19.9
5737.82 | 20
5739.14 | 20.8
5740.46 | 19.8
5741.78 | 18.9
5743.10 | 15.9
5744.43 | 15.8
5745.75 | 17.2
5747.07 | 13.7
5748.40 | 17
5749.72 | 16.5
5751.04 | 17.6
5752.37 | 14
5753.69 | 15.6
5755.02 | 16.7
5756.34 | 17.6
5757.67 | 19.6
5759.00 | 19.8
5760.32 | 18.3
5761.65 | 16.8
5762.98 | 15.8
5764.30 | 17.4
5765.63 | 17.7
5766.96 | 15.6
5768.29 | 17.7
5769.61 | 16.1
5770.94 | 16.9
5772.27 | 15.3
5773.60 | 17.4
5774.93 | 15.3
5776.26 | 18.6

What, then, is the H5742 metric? 5744.43 Ang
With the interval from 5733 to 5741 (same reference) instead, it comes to 5733.86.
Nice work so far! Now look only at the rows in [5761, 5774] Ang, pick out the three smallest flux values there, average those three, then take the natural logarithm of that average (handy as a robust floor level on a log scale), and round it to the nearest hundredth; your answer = 2.75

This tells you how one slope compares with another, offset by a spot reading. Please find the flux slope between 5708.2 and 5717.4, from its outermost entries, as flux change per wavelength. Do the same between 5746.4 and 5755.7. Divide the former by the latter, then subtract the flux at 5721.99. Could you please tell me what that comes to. -18.8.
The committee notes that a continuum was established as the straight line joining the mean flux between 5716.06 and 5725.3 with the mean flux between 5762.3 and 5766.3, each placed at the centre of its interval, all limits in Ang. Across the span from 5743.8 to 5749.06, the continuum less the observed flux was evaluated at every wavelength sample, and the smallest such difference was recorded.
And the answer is 0.14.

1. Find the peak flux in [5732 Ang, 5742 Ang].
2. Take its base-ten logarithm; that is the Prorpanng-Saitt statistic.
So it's 1.32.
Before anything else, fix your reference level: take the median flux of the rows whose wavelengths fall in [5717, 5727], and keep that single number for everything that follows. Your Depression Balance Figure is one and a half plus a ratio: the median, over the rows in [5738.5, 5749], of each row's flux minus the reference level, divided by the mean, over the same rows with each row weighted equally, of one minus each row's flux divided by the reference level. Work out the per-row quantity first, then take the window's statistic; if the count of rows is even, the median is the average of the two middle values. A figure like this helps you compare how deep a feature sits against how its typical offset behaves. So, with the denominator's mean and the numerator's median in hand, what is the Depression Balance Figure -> -23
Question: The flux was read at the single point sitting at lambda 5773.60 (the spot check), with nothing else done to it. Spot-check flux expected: 17.4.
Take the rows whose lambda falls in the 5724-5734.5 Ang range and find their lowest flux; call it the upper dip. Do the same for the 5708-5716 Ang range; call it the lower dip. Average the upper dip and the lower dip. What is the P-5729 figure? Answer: 17.8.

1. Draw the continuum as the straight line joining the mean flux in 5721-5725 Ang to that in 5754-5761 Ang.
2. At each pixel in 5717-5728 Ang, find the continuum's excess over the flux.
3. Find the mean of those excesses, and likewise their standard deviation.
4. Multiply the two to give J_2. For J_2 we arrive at -0.2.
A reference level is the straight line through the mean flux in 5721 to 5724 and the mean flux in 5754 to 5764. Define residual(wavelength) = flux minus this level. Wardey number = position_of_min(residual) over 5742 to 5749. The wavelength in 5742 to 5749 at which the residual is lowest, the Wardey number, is 5747.07 Ang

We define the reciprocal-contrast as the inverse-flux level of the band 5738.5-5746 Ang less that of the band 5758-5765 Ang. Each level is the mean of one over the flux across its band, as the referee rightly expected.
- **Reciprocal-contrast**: -0.001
